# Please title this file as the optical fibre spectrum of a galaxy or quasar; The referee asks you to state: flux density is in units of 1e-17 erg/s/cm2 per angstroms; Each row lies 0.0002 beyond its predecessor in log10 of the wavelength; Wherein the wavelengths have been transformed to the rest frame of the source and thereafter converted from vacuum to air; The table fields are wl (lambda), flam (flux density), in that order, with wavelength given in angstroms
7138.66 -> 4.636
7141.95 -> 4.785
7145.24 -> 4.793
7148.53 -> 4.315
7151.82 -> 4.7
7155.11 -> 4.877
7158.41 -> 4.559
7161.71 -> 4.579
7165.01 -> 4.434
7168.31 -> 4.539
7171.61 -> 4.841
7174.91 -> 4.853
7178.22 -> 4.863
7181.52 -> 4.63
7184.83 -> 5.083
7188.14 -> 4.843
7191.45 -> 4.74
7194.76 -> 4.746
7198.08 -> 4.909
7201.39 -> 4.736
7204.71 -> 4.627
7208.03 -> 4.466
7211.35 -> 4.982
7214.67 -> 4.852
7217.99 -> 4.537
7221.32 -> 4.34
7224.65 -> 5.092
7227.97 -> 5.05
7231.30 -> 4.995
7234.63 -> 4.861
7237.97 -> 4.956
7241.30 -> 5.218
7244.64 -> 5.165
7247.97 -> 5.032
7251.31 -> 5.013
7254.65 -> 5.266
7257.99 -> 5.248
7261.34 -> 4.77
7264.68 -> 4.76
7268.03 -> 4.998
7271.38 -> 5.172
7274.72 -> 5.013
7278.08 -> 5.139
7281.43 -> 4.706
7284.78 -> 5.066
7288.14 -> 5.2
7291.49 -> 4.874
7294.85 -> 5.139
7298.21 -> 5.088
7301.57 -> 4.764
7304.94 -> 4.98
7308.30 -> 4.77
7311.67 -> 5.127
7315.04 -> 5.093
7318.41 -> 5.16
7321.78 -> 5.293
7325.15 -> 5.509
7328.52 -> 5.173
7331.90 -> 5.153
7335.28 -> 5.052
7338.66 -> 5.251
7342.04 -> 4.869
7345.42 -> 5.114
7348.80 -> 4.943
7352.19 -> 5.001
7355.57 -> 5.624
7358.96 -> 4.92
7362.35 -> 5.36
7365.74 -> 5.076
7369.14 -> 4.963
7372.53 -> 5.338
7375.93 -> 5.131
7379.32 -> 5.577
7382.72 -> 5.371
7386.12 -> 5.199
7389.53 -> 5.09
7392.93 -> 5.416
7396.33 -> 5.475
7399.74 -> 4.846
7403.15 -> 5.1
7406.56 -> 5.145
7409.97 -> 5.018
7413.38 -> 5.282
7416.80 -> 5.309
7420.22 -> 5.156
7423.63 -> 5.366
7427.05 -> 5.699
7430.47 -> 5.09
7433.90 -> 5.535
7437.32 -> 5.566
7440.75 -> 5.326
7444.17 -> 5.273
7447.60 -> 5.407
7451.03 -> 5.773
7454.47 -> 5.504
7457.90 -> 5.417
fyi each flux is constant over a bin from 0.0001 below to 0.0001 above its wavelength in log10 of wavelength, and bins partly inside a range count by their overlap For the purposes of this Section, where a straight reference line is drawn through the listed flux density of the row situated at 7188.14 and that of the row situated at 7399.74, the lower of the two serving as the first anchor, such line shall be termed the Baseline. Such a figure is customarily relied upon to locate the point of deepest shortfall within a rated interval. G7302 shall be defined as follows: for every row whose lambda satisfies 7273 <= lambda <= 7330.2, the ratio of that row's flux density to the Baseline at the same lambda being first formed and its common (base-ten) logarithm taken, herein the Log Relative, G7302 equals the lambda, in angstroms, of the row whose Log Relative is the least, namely 7281.43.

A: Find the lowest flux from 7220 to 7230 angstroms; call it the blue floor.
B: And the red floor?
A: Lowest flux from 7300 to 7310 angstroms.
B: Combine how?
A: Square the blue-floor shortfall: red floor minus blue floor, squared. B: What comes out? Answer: 0.180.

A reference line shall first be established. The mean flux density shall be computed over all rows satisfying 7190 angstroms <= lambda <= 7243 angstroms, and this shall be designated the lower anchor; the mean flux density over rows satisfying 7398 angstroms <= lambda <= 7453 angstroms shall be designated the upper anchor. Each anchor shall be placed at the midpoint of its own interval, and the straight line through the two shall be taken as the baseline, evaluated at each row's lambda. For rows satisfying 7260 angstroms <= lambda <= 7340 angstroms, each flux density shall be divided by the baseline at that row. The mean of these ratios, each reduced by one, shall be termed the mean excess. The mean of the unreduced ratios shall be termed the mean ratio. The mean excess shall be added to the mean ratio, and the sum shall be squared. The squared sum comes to 1.03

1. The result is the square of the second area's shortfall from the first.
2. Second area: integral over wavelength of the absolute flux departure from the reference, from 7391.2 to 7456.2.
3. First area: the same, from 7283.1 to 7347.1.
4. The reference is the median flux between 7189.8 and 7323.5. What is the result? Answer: 144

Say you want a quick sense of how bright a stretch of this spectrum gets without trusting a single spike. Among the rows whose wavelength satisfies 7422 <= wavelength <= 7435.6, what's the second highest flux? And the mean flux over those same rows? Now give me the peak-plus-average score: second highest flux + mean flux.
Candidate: 11.0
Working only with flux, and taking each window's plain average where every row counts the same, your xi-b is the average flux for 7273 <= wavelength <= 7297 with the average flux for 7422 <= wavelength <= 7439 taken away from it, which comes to -0.43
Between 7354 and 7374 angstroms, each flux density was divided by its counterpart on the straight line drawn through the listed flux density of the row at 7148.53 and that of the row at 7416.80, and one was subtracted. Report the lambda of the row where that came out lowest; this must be 7358.96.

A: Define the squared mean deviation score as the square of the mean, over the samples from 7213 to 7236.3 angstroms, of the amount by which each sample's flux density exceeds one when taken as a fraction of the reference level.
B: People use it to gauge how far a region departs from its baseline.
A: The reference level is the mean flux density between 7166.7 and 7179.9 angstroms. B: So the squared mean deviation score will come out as 0.0001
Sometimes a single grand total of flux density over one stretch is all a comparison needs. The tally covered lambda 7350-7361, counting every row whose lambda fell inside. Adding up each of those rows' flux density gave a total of 16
